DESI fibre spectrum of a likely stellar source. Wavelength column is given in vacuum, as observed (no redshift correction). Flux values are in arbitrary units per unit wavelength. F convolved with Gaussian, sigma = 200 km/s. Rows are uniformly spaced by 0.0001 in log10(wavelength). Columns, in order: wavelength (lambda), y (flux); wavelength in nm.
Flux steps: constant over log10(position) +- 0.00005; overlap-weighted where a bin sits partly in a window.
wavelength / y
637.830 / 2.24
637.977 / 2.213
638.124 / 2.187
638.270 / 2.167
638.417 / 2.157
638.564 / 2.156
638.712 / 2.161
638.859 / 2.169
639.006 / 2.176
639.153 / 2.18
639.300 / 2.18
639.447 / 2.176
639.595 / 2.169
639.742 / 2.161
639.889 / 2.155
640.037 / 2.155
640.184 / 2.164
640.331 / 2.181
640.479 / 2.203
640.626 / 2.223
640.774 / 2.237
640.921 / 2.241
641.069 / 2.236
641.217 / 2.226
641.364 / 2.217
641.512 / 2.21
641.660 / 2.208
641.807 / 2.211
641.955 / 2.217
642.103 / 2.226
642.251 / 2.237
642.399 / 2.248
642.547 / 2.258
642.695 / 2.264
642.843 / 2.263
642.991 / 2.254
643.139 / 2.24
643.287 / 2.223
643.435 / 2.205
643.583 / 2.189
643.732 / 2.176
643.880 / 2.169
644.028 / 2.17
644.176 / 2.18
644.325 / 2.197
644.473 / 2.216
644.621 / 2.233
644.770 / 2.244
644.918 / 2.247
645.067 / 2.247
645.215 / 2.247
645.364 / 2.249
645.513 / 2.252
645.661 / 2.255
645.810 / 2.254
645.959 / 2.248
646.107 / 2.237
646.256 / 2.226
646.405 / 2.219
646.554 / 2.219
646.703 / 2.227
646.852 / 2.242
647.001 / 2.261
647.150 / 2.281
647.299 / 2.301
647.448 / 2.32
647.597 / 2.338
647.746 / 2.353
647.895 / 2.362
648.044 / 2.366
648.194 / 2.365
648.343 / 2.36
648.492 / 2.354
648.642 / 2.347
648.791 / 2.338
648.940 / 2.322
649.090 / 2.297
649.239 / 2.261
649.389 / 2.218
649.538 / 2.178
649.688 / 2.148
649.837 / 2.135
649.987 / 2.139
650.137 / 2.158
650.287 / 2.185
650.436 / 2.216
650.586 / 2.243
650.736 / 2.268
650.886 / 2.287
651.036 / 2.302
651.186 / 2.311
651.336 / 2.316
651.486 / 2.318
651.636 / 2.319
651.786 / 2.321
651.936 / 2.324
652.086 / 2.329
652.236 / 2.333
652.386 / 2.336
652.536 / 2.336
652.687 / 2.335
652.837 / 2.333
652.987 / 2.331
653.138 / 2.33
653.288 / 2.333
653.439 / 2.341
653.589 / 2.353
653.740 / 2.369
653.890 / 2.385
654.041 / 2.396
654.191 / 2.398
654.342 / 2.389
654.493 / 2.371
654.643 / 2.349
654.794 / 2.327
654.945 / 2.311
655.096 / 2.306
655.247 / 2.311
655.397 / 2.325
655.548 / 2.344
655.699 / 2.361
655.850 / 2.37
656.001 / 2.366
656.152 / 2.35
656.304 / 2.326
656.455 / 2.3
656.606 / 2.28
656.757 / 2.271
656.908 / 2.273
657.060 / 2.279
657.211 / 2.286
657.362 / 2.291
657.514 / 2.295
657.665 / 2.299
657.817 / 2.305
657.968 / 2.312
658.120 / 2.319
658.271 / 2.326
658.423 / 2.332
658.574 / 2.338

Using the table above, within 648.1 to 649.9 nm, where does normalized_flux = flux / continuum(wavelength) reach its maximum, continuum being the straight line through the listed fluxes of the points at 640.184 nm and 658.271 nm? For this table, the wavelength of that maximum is 648.194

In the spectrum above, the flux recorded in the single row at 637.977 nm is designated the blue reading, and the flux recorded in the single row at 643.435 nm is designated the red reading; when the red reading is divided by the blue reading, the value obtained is 1.00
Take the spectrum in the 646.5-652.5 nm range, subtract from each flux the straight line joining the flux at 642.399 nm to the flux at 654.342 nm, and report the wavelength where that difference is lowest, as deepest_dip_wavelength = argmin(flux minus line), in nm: 649.837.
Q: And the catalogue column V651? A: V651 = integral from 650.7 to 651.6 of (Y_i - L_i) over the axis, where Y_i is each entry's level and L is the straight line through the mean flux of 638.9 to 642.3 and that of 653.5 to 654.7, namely -0.033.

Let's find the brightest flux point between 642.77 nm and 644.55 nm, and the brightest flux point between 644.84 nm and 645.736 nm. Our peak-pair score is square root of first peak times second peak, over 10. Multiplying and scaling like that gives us 0.2259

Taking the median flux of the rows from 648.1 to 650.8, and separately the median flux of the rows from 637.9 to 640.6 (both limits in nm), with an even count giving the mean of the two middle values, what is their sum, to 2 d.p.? 4.42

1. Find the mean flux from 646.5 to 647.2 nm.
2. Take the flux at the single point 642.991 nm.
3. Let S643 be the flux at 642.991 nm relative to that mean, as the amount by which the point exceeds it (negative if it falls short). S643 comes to 0.01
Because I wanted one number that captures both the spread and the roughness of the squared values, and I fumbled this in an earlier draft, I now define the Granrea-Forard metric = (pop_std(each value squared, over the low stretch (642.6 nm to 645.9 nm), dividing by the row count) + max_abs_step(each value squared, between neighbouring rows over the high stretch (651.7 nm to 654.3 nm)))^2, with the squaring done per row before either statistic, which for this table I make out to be 0.047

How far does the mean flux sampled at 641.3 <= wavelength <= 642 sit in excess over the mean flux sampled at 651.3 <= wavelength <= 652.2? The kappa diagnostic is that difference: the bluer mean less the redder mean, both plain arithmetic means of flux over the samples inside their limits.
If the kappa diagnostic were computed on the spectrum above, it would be -0.11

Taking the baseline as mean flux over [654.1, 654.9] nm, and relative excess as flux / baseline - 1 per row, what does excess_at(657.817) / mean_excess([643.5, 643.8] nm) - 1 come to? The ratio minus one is -0.7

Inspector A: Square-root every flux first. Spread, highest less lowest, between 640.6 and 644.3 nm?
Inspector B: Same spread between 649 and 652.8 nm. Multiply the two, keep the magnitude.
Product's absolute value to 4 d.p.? 0.0021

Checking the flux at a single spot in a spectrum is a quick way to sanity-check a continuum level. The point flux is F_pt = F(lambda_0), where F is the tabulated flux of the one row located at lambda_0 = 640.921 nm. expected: 2.241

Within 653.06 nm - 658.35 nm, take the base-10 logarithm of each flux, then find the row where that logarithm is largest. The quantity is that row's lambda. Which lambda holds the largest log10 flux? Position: 654.191 nm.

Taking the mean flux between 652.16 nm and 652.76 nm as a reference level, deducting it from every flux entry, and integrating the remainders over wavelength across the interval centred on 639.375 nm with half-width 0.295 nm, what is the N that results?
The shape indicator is -0.09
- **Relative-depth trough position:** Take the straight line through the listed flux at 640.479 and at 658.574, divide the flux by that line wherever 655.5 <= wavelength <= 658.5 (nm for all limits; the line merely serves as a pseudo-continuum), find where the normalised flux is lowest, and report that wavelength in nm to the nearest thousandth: 656.757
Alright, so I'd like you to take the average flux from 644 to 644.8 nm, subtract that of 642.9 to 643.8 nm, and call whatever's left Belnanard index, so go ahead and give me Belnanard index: -0.01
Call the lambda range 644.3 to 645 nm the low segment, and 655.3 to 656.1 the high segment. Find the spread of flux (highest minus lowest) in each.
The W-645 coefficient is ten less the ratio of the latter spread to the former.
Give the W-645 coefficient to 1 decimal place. 9.1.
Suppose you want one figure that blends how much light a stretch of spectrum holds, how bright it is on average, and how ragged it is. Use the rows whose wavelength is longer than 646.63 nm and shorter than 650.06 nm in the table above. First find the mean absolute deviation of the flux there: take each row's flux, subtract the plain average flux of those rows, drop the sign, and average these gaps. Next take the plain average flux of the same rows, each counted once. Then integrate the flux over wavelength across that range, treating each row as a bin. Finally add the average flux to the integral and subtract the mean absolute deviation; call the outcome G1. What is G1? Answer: 10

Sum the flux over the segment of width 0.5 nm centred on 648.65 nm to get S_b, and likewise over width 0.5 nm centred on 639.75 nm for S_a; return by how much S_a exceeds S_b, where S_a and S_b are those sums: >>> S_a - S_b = -0.55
